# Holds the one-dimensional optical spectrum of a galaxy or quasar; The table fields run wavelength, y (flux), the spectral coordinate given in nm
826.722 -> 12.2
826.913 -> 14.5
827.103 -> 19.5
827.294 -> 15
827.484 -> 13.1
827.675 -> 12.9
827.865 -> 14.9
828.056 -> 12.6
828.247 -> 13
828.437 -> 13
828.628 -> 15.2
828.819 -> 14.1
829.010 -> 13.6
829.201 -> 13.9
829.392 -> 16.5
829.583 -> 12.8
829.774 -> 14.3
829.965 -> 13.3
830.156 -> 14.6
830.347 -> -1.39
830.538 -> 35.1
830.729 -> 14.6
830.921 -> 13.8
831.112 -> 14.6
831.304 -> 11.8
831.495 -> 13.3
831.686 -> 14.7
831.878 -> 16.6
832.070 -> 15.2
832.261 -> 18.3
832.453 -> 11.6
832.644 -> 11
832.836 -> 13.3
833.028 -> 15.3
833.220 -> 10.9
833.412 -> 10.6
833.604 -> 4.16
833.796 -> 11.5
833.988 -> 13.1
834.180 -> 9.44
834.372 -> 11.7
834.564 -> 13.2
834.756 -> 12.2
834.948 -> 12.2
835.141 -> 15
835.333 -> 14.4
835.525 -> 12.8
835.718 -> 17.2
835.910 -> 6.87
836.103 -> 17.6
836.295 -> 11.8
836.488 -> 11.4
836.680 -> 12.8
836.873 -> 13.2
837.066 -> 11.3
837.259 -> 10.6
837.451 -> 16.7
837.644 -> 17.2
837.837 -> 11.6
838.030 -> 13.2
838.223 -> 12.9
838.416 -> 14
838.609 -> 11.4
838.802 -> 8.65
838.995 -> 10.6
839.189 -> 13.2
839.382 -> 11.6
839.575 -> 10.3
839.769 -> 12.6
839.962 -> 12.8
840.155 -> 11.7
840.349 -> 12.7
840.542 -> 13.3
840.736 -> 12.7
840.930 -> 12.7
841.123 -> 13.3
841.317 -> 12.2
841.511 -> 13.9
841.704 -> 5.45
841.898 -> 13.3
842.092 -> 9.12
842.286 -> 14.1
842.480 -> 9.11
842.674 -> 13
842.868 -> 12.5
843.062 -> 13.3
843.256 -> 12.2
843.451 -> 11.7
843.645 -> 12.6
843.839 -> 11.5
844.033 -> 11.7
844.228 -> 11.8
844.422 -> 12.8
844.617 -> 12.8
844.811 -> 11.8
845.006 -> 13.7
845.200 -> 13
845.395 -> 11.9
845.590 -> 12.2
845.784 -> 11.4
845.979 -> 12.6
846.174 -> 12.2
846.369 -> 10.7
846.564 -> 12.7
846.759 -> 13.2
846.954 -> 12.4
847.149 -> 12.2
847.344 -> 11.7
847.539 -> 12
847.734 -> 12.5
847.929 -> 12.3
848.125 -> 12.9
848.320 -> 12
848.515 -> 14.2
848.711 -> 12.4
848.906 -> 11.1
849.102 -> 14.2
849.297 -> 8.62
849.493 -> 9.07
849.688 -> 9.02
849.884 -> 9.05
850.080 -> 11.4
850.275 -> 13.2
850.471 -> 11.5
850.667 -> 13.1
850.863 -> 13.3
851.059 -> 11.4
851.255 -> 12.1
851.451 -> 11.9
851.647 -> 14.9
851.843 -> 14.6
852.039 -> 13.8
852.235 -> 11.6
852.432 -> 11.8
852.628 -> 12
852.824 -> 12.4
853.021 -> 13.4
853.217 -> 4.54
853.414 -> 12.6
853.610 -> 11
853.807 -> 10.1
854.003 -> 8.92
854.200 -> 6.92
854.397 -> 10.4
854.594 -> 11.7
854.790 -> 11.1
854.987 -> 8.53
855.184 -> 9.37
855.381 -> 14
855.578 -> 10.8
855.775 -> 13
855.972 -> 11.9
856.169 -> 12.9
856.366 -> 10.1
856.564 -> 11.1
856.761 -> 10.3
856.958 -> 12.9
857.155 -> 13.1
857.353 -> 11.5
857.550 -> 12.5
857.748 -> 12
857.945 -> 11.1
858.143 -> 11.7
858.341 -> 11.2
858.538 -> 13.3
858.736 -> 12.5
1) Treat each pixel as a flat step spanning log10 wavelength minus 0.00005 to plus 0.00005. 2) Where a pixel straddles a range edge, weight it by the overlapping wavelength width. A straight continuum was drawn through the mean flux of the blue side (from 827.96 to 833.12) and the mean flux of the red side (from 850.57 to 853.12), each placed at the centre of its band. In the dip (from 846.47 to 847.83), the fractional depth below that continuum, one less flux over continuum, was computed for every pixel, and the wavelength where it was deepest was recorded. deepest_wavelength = 847.344 nm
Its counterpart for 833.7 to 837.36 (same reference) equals 835.910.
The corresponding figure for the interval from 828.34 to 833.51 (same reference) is 830.347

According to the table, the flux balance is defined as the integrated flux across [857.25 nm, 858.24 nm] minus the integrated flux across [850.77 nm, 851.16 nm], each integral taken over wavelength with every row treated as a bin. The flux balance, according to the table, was 7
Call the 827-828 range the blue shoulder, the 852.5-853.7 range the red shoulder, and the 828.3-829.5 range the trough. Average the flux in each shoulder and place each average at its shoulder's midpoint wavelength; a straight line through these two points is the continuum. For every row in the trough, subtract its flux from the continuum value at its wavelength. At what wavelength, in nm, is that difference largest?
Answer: 828.437 nm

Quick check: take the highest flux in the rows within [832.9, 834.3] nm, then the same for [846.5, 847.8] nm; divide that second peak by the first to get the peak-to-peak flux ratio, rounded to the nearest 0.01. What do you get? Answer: 0.86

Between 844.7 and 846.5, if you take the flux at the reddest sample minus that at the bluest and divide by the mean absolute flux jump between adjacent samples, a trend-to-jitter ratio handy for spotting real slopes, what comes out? -1.1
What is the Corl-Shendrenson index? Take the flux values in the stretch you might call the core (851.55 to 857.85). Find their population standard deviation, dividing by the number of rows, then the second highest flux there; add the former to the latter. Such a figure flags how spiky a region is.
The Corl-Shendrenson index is 17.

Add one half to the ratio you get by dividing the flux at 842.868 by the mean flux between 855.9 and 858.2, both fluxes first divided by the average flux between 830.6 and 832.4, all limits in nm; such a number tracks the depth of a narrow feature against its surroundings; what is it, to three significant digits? 1.56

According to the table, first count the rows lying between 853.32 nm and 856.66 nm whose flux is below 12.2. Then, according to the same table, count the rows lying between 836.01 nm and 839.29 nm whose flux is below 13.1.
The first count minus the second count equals 3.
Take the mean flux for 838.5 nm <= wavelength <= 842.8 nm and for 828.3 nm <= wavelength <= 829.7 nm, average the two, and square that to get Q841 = 167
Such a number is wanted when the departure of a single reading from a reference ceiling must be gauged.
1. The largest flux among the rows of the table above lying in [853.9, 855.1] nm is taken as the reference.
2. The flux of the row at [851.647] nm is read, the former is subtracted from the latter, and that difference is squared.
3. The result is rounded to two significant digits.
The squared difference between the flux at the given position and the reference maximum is 10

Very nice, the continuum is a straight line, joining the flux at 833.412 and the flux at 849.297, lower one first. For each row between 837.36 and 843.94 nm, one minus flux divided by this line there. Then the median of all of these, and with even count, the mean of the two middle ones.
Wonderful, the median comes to -0.31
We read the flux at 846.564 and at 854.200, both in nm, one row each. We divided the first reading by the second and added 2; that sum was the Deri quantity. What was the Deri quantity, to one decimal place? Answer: 3.8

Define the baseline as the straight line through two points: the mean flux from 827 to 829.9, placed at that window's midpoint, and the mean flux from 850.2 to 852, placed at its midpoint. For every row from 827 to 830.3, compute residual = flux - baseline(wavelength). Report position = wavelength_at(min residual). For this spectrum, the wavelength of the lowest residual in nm 828.056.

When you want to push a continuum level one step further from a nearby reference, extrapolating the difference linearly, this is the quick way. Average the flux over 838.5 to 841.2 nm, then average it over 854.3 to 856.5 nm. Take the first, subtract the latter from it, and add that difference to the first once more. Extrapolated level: 12.7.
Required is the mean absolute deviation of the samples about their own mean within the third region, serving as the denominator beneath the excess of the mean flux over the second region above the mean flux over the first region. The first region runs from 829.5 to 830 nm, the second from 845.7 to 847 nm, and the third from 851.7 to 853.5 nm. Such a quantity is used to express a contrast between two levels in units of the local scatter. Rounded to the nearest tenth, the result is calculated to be -0.8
